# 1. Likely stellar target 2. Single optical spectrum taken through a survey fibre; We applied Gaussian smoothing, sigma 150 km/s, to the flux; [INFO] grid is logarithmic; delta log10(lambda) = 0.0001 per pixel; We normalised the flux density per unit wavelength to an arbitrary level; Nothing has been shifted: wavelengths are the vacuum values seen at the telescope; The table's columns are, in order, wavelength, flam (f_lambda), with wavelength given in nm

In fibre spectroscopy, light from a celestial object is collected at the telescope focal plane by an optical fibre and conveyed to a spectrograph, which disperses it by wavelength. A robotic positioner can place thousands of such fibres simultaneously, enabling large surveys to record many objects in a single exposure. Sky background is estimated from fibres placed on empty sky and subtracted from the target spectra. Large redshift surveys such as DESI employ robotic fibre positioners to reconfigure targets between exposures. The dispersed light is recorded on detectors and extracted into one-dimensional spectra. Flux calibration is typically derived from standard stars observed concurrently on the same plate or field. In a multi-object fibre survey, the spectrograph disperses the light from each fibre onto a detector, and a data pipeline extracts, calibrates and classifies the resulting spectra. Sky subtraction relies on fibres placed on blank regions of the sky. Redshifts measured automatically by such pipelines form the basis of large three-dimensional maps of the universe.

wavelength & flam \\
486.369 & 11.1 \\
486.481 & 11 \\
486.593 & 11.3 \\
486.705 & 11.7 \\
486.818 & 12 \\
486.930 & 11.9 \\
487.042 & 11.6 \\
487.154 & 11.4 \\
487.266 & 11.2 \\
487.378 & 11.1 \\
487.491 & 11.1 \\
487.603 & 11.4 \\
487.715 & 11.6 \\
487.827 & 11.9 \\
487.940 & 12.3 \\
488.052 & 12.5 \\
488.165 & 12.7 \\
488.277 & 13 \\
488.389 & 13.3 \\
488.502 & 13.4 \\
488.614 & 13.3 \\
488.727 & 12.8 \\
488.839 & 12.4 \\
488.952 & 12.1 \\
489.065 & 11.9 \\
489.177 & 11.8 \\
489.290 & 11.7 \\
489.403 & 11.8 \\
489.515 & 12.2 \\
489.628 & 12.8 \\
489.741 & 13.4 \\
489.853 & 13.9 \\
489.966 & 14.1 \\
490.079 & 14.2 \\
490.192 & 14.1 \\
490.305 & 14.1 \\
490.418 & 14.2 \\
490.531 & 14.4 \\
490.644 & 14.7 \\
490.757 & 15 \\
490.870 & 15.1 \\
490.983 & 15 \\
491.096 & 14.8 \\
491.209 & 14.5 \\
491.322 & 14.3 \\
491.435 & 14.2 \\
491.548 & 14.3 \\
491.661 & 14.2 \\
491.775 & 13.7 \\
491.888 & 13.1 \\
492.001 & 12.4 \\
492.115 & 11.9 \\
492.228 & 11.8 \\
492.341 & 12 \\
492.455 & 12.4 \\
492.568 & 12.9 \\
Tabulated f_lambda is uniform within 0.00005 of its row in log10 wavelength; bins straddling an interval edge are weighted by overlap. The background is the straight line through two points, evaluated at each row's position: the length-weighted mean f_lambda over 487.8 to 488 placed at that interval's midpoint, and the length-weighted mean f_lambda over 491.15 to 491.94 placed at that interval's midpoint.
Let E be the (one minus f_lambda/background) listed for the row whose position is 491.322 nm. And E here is -0.026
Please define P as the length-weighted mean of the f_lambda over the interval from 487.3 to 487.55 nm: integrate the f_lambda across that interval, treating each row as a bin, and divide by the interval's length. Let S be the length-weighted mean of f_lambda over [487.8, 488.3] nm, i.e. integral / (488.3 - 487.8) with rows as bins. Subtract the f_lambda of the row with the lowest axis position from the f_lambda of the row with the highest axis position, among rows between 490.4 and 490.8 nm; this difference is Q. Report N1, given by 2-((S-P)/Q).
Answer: 0.3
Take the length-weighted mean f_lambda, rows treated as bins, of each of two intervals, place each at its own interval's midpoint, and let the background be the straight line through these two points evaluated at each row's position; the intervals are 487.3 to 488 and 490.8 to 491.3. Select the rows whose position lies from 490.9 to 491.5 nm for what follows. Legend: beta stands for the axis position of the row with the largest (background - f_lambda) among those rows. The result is 491.435 nm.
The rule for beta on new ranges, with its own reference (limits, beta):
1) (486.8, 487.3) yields 487.266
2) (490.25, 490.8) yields 490.418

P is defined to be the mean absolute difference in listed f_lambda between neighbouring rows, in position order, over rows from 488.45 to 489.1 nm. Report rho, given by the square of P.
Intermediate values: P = 0.30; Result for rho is 0.090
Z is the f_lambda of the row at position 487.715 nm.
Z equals 11.6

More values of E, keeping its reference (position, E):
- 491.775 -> 0.034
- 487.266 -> 0.049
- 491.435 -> -0.015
